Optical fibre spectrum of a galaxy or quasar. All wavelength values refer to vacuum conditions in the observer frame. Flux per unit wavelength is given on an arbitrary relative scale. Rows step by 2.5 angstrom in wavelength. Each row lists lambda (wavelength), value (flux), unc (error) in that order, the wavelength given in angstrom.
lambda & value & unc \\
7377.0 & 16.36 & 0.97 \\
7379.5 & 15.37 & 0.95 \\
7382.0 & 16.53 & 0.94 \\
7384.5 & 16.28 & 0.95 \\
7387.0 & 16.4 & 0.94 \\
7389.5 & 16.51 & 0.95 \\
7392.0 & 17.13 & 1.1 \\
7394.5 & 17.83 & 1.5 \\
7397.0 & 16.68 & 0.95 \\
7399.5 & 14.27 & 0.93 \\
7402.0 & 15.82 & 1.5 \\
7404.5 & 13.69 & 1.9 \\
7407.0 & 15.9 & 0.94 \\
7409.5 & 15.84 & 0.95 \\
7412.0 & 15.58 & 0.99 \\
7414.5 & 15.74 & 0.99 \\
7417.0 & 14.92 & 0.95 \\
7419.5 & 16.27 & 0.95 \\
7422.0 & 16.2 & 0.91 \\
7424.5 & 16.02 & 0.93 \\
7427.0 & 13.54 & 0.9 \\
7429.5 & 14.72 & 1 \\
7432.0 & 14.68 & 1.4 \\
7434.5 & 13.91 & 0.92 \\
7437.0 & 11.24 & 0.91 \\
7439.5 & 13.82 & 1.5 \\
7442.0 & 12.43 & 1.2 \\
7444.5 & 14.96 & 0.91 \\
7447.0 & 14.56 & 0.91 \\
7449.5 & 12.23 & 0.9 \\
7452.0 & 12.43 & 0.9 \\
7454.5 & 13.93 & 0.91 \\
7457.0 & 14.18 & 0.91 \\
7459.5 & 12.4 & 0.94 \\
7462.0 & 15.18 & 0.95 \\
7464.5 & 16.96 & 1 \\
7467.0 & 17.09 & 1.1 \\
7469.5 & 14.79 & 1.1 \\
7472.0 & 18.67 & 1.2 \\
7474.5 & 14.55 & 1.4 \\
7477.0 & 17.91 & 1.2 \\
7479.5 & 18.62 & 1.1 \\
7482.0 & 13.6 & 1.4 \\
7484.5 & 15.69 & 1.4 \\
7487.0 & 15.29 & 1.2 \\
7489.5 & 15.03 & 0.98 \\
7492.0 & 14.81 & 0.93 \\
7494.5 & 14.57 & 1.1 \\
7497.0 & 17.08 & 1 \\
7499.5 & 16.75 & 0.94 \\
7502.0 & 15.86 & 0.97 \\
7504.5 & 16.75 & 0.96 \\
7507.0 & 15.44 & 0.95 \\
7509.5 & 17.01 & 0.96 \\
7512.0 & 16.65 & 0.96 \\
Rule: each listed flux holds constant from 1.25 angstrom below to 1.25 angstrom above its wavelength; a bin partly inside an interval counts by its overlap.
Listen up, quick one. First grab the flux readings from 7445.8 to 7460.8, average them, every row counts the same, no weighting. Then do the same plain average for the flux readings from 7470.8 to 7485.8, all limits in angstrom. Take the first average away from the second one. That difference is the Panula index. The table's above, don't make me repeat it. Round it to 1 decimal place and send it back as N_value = 3.2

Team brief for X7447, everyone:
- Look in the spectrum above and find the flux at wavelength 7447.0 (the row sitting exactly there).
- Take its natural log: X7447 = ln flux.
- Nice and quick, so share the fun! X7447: 2.68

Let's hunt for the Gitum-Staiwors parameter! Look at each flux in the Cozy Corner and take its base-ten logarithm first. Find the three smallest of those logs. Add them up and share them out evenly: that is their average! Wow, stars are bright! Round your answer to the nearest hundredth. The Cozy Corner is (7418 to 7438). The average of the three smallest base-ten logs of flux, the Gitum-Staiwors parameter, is 1.11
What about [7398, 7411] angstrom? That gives 1.16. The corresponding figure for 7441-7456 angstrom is 1.09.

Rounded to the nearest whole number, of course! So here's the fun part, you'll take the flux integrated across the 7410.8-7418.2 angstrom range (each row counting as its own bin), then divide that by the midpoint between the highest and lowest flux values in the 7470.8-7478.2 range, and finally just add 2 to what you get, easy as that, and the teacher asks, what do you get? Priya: 9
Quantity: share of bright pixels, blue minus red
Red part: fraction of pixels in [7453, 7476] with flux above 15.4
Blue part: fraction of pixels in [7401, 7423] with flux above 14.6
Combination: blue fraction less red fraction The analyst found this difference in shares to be 0.56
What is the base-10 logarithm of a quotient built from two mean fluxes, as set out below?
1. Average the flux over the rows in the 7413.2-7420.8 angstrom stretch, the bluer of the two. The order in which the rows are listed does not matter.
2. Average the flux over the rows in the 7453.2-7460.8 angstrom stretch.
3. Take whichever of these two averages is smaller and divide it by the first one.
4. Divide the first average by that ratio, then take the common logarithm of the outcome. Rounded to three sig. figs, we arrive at 1.26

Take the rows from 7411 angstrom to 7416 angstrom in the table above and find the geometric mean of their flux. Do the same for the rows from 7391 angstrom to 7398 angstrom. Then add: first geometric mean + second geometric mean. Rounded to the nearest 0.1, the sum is 32.9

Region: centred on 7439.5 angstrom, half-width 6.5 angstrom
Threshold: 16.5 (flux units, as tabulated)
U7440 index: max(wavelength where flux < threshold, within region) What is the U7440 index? 7444.5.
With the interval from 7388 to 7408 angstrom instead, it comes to 7407.0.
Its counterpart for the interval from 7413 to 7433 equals 7432.0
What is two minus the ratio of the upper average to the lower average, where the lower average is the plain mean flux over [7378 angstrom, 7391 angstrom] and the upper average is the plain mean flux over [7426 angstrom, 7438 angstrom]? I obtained 1.16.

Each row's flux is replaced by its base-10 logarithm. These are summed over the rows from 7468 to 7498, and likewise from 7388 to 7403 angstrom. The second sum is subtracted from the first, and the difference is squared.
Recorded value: 50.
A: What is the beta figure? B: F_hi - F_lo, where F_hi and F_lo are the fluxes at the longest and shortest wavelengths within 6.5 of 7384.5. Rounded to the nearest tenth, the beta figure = 1.1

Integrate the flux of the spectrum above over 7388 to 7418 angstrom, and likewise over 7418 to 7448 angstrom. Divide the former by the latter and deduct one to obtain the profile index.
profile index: 0.10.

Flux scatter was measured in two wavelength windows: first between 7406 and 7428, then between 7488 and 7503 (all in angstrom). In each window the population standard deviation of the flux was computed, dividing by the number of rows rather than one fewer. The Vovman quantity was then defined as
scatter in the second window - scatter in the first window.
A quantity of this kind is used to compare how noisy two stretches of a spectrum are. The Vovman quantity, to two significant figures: 0.16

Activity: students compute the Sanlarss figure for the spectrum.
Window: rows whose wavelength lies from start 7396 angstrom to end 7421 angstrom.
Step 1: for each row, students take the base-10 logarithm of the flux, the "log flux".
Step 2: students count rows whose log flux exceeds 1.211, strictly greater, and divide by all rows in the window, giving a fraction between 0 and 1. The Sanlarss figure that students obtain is 0.20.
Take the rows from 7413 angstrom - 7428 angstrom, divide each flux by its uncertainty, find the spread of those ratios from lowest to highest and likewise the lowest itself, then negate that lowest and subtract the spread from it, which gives -17.8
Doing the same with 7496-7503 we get -17.8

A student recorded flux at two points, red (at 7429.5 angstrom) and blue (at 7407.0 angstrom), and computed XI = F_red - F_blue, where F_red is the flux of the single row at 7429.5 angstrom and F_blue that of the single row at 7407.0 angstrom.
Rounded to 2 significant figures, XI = -1.2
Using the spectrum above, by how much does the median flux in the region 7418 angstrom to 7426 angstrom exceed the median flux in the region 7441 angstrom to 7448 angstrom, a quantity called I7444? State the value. 1.6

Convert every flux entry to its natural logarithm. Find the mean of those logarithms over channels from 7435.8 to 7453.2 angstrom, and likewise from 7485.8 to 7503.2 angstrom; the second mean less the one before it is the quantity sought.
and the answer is 0.18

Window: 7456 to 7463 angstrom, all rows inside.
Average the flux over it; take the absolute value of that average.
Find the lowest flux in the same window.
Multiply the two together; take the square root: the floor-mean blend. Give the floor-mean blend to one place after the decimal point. 13.1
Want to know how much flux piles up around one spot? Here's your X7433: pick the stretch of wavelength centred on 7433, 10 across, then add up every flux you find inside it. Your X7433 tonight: 55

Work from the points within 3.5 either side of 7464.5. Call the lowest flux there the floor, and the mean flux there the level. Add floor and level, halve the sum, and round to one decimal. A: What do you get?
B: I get 15.8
